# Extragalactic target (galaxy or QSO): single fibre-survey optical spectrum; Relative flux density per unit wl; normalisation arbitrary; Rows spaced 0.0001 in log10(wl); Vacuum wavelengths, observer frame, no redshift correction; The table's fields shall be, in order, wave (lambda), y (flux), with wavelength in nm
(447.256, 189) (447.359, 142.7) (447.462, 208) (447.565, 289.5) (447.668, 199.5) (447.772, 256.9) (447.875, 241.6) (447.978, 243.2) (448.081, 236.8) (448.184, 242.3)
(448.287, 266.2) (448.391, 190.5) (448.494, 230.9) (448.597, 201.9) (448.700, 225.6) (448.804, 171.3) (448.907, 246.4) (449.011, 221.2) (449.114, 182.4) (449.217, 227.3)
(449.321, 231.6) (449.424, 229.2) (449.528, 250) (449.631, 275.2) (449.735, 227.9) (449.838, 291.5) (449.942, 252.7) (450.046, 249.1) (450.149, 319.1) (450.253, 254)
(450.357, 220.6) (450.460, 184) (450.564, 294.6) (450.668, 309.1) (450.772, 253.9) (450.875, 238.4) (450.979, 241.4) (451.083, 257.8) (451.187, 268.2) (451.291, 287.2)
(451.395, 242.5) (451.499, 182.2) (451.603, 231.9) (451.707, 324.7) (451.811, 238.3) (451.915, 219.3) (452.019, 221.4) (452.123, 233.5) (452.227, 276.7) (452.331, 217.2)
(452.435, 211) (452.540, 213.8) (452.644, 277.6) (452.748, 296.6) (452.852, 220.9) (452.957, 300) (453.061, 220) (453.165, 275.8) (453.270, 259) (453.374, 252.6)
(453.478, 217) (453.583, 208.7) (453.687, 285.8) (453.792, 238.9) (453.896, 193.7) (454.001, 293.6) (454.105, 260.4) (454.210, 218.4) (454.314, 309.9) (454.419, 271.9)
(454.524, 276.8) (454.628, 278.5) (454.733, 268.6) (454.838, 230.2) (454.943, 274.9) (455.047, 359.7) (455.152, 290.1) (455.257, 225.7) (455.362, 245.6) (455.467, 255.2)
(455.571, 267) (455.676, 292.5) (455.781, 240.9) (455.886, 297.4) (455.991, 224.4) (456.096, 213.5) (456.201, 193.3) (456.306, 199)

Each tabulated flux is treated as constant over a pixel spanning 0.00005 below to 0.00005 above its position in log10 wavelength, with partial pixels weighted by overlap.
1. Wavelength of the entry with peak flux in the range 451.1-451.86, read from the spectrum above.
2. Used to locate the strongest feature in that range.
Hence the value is 451.707 nm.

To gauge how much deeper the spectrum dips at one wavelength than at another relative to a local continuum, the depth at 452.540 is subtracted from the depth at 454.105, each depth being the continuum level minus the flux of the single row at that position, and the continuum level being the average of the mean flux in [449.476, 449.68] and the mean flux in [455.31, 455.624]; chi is -47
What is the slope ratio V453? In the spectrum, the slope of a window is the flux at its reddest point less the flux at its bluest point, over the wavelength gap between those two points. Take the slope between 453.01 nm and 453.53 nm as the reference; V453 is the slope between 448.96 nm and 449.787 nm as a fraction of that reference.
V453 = -1.3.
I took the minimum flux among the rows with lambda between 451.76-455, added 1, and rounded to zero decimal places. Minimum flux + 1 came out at 195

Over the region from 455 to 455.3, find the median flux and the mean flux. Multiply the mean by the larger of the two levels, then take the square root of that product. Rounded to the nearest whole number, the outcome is 292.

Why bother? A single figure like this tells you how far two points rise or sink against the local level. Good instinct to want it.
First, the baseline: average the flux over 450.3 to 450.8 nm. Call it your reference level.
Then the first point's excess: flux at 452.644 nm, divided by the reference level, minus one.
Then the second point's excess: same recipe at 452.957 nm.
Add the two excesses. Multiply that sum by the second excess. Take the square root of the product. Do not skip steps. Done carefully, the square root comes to 0.23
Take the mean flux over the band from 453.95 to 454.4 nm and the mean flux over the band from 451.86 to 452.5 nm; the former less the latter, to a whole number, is 41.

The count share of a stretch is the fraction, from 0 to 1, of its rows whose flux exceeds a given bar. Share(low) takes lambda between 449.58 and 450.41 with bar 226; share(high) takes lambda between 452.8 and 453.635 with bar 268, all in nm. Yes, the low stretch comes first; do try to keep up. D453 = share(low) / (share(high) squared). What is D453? 14.0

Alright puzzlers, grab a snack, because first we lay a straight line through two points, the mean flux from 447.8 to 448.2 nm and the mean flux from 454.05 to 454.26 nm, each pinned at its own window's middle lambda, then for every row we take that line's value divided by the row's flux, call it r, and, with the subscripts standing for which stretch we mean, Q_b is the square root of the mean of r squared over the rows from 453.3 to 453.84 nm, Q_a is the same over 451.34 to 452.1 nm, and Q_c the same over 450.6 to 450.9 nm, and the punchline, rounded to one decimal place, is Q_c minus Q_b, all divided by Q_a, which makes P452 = -0.1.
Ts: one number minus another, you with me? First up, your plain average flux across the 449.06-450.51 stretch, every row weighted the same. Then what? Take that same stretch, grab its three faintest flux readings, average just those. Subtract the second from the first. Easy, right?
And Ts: 47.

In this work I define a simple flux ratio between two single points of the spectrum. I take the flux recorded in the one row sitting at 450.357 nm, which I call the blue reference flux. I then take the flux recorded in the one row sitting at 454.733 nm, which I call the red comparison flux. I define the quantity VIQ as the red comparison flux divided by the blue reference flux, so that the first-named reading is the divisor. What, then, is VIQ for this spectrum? 1.22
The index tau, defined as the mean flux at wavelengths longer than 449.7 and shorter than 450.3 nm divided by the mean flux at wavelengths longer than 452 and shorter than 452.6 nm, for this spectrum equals 1.2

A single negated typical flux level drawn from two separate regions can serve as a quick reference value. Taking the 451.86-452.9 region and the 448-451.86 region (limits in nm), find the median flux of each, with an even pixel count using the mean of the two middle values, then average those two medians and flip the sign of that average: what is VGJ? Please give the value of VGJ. -231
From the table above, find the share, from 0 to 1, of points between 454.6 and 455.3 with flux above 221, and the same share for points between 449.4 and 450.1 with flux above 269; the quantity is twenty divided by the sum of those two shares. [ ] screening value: 15.6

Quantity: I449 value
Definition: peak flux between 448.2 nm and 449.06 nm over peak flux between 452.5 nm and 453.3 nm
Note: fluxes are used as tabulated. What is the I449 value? 0.89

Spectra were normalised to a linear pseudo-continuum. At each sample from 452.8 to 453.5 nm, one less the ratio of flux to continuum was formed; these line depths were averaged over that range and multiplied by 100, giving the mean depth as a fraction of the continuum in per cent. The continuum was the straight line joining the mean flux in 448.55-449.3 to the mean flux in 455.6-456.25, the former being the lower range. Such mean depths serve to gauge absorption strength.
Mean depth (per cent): -8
